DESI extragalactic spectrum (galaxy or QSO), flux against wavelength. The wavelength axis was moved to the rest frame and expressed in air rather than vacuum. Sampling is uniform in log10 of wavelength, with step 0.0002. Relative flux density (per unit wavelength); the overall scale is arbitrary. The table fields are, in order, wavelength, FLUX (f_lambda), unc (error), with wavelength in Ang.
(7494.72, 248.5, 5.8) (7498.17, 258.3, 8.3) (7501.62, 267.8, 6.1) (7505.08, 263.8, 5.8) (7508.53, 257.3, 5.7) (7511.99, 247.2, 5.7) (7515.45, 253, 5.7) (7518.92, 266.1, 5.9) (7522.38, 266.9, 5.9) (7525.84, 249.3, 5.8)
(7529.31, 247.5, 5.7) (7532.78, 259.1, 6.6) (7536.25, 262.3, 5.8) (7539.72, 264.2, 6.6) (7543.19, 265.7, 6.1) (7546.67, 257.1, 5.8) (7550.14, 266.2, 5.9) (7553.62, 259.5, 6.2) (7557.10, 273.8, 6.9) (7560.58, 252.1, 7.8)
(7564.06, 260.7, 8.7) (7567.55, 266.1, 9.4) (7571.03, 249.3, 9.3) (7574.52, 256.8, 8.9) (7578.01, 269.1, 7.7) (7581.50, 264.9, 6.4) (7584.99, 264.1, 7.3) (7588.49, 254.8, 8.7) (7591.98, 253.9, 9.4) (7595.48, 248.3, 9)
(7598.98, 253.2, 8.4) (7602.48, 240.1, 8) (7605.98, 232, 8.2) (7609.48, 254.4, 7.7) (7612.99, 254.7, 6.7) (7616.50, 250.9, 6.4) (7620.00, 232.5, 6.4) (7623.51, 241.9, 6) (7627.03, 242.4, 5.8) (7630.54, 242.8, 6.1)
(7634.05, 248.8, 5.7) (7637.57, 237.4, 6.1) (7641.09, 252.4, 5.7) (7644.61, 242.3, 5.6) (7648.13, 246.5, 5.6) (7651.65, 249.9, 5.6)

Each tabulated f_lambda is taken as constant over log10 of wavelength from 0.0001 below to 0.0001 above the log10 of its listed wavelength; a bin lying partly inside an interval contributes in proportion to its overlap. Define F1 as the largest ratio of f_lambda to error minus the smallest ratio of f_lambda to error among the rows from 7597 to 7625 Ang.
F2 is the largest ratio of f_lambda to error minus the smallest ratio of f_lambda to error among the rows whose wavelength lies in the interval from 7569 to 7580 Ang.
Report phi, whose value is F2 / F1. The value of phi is 0.7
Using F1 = 12.0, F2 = 8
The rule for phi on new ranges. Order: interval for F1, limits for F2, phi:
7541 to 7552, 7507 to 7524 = 1.2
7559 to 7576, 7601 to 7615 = 1.8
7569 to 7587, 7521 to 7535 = 0.4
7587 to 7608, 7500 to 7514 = 0.7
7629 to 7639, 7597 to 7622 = 2.3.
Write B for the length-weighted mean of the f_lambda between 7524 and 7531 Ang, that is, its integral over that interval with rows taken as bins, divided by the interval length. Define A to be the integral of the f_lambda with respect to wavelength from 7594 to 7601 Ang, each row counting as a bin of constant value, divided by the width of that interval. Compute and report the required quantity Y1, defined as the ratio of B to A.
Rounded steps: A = 250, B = 249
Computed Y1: 0.993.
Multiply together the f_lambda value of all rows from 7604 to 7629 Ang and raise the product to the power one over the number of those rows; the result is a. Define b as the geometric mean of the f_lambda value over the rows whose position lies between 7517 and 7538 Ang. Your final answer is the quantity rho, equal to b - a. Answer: 14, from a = 244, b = 258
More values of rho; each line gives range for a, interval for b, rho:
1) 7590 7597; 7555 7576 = 9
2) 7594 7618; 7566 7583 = 14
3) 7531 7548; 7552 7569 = 1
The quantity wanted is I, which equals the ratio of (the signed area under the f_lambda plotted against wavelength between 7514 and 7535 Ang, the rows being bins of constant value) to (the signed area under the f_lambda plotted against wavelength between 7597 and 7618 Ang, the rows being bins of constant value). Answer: 1.0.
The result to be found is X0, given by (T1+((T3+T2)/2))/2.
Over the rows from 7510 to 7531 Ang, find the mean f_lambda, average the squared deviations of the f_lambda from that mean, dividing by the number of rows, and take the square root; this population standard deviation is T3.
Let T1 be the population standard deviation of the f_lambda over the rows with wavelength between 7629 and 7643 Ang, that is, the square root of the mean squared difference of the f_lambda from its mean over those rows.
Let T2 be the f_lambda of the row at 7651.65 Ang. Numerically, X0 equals 67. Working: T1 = 5.7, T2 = 249.9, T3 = 8.4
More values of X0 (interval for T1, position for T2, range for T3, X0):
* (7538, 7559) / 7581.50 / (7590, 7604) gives 70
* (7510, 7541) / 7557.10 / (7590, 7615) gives 74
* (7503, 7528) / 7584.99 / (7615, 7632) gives 71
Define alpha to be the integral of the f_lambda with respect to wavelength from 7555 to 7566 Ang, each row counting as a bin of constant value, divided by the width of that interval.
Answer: 262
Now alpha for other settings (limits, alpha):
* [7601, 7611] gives 242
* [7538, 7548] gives 262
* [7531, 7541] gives 262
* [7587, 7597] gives 252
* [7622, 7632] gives 242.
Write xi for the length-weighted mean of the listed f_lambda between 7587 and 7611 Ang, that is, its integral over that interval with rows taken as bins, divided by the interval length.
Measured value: 248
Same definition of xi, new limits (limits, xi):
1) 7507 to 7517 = 252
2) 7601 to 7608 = 237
